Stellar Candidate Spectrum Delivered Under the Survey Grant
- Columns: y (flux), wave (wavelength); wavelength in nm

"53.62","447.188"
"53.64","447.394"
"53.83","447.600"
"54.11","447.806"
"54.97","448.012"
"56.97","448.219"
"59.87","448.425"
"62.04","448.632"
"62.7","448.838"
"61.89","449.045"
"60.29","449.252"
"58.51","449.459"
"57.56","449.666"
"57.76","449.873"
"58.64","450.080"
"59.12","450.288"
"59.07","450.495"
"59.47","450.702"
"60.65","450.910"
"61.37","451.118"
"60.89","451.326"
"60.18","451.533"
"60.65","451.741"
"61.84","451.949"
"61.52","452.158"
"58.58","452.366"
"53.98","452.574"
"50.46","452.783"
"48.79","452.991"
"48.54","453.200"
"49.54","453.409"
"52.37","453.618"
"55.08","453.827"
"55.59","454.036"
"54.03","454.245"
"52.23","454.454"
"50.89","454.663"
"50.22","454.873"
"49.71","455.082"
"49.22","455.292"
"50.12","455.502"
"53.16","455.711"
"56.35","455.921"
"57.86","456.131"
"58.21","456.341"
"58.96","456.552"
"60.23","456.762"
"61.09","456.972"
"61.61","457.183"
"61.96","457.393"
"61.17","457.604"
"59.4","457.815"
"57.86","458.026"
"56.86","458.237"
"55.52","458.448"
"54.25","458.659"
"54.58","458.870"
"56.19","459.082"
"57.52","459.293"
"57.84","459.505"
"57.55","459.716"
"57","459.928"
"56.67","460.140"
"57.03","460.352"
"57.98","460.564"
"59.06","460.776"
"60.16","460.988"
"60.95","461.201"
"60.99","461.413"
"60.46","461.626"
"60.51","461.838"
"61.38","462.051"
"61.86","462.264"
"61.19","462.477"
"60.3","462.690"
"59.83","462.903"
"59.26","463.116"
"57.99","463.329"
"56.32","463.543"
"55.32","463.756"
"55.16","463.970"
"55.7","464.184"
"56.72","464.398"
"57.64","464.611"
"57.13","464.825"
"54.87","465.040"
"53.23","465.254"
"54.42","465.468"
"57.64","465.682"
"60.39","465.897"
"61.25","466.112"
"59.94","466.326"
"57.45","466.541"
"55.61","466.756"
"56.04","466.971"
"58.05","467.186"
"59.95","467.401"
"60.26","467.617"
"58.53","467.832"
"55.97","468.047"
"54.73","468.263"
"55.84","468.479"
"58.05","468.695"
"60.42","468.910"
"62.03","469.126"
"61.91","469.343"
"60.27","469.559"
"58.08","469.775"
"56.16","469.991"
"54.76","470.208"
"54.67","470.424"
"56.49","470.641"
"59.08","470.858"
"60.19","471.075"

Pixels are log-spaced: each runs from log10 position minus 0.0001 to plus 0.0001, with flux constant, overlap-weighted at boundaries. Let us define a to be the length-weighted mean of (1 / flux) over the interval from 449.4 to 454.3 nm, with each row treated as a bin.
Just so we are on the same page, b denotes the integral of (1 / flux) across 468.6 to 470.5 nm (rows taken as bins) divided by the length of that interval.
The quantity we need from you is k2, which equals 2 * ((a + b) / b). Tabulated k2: 4.07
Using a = 0.0177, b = 0.0171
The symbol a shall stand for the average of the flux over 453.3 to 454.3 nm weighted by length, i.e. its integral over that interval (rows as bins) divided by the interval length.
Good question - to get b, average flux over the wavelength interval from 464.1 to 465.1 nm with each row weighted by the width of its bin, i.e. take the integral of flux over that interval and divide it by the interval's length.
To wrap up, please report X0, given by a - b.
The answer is -3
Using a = 53.3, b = 56.5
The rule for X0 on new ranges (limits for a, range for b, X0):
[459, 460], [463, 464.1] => 0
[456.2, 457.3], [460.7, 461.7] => 0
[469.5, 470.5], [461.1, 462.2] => -4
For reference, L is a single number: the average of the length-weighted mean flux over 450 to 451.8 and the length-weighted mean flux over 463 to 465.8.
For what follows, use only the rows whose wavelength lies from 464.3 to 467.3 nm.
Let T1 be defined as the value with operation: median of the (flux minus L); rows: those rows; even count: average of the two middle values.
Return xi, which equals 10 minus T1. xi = 10.9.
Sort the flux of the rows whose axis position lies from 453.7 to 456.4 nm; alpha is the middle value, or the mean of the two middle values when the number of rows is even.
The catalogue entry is 53.16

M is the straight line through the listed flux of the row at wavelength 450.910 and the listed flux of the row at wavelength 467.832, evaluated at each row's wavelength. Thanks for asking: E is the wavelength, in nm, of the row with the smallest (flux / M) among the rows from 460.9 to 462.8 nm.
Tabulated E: 460.988 nm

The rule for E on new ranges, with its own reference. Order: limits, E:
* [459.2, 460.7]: 460.140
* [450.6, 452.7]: 452.574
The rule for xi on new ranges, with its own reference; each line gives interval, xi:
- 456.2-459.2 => 9.6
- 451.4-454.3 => 13.6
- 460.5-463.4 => 7.8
